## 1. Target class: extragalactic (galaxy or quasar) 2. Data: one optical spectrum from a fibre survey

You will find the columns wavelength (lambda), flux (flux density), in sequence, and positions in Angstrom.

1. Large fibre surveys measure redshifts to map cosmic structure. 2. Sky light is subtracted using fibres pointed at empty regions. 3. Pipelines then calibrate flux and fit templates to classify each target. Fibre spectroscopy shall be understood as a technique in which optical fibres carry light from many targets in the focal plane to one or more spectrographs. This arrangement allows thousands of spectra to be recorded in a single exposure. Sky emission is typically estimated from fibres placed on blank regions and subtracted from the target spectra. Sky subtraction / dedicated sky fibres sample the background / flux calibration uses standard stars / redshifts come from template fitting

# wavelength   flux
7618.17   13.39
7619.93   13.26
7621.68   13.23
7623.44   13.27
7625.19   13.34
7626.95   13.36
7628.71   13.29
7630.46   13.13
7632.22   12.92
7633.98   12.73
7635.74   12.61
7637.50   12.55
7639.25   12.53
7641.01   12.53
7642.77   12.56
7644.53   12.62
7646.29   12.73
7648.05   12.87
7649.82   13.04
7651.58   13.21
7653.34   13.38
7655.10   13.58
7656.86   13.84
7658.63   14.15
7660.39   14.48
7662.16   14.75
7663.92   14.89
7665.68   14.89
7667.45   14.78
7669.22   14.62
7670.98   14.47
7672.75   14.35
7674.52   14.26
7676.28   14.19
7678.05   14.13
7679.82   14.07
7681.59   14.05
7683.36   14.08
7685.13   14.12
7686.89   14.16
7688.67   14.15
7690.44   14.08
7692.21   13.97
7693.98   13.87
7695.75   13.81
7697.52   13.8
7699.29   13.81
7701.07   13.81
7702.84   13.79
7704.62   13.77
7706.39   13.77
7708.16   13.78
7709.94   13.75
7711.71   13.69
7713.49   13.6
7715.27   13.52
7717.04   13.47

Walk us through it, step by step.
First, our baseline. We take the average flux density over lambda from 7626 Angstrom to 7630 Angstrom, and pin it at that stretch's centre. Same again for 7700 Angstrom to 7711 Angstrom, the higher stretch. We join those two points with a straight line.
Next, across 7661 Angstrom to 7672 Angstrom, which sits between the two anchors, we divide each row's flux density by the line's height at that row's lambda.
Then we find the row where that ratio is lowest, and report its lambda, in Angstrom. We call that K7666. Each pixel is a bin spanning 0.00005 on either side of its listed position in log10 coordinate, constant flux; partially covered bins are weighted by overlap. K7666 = 7670.98 Angstrom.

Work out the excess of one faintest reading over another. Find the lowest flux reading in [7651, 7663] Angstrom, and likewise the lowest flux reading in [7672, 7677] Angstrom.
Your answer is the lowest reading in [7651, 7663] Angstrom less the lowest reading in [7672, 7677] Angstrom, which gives -1.0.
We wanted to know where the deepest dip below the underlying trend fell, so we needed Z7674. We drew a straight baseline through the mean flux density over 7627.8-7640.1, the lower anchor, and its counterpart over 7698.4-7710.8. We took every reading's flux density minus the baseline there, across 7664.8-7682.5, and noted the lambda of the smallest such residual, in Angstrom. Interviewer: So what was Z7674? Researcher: 7681.59 Angstrom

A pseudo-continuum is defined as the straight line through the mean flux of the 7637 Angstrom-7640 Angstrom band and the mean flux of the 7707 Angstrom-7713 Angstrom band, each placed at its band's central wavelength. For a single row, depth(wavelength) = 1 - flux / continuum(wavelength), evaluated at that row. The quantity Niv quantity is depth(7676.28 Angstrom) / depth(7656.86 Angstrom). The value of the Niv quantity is 1.0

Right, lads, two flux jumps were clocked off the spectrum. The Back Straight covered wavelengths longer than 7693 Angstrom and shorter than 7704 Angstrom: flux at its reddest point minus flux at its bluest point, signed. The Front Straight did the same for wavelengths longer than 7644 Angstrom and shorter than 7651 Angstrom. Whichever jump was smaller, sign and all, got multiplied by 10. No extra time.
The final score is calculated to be -1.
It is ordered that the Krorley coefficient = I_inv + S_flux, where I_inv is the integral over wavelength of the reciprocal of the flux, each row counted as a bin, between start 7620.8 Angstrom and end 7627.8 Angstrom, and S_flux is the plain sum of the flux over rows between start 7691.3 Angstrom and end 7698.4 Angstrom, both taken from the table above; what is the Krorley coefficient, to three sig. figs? 56.0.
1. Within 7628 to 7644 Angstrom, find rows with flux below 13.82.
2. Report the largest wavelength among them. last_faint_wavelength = 7642.77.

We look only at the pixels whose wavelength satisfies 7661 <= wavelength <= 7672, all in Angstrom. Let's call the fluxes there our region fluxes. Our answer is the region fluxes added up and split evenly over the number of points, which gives 14.7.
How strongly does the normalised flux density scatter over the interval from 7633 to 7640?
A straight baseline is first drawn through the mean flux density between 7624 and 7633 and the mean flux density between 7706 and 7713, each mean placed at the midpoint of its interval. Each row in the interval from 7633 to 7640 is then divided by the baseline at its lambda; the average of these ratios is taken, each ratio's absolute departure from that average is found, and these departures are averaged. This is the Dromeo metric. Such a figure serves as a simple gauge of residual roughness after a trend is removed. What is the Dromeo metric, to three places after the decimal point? 0.006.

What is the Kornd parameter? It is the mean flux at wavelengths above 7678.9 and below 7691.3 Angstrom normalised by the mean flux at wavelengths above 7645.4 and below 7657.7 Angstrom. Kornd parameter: 1.07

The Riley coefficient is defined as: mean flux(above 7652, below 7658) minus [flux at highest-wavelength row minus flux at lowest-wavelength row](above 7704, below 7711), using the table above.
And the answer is 13.6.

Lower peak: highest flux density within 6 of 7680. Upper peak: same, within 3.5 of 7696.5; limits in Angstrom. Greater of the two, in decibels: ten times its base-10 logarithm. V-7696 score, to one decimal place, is 11.5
